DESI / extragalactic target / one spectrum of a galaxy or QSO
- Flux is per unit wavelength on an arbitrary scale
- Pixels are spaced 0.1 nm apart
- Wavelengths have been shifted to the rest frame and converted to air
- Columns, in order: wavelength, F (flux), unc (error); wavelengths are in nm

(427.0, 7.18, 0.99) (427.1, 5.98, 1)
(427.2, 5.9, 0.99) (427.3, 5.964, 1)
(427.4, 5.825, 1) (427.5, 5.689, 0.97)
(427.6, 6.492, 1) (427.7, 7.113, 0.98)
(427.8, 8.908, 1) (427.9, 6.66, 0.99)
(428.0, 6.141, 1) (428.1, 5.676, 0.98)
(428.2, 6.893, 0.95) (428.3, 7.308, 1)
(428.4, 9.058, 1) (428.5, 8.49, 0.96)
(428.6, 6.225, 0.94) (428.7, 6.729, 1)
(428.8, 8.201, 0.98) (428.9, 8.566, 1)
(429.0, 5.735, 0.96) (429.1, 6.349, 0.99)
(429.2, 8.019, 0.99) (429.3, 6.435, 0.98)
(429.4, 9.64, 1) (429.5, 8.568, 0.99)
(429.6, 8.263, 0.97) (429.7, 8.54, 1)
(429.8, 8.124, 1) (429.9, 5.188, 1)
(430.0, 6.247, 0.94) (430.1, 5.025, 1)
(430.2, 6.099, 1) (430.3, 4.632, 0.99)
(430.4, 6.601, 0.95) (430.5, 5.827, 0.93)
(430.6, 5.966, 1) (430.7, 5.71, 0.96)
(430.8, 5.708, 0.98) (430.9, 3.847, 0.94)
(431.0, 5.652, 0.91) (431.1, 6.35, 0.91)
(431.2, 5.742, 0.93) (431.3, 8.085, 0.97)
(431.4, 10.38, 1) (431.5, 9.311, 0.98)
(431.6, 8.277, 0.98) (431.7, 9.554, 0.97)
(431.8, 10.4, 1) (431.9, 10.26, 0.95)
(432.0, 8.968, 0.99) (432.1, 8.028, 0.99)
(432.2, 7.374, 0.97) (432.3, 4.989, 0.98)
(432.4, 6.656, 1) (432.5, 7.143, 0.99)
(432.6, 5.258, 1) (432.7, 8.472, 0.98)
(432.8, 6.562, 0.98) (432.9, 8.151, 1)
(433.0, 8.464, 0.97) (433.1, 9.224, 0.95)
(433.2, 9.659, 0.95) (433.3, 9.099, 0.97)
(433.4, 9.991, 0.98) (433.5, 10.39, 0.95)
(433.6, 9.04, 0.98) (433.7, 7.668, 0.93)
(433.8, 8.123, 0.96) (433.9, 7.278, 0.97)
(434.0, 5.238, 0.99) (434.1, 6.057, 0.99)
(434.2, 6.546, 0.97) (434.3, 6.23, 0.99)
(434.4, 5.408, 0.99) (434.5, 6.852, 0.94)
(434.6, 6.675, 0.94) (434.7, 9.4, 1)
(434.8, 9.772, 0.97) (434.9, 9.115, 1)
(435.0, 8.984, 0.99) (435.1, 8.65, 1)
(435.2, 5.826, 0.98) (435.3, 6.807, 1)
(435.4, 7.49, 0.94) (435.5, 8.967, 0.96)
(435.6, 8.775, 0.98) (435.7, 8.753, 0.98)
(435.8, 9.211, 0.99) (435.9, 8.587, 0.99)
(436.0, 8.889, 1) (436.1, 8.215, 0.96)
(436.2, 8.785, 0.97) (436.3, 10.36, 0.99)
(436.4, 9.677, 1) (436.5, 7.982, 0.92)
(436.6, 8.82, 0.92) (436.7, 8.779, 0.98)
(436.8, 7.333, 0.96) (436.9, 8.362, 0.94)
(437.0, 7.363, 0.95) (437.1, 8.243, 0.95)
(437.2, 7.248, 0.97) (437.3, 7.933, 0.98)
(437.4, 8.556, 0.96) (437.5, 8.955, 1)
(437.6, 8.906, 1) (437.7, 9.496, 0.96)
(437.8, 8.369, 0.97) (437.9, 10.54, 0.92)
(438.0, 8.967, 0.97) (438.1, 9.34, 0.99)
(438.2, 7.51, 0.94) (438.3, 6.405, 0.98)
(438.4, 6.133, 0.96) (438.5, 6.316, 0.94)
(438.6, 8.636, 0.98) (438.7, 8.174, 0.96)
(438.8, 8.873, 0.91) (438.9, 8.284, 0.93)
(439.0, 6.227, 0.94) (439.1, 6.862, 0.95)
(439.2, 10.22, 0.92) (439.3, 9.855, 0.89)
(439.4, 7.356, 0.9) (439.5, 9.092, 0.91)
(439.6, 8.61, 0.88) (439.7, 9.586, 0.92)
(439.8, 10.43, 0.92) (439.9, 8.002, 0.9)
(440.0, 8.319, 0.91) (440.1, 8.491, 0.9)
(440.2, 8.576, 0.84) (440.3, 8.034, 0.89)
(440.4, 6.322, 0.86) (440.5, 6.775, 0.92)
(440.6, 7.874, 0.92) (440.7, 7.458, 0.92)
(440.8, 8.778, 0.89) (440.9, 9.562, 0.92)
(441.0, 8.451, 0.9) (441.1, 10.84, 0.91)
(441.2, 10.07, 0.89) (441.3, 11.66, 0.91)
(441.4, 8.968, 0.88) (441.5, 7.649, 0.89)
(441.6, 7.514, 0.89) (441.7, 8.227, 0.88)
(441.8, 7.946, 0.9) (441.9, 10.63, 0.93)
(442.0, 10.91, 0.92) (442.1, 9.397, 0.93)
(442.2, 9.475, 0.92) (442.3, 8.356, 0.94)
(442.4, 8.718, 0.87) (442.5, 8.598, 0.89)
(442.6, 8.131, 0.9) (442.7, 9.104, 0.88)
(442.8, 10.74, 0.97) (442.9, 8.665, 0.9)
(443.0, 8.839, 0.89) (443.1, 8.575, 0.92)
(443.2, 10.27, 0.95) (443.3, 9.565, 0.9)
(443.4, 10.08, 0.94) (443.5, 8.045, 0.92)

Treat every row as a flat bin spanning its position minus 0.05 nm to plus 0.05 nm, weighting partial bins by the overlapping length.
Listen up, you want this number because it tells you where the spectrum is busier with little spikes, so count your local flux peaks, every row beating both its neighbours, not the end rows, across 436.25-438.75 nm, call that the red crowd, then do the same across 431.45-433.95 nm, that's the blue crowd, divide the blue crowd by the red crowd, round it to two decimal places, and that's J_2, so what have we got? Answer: 0.75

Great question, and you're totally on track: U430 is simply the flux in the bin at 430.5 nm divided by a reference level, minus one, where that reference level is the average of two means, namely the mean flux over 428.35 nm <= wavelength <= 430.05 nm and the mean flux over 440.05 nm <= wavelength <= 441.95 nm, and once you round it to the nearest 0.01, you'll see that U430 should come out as -0.28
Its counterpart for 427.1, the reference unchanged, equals -0.26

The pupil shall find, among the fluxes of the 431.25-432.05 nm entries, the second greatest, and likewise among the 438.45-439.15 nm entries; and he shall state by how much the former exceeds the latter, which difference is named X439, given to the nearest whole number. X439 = 2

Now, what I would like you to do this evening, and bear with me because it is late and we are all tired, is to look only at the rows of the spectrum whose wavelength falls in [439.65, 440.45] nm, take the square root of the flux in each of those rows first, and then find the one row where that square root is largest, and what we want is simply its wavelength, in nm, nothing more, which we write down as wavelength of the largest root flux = 439.8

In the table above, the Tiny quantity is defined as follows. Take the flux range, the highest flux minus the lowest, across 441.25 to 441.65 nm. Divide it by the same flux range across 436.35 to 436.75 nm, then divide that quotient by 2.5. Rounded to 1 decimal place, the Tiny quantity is 1.0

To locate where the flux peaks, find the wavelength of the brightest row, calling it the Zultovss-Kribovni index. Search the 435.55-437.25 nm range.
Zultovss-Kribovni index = 436.3 nm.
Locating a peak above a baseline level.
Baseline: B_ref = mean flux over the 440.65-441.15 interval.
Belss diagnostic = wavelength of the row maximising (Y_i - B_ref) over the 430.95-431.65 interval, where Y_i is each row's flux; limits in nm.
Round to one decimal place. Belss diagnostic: 431.4 nm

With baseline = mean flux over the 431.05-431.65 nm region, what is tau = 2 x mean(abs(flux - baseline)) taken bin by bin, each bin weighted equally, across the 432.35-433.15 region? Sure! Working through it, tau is 2.2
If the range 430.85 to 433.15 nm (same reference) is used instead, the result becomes 3.0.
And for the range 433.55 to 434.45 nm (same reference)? 2.9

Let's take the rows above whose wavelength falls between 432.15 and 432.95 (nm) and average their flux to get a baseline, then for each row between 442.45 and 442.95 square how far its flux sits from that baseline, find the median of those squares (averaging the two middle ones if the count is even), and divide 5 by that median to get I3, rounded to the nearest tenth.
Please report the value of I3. 1.5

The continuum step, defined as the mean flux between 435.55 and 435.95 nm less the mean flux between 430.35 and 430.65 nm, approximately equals 2.7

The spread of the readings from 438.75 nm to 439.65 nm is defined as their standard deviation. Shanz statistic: 1.3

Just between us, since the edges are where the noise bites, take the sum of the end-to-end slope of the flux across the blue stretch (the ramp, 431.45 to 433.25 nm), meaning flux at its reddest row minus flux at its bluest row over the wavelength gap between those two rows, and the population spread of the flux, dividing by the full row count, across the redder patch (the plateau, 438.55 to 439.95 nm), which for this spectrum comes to 1.4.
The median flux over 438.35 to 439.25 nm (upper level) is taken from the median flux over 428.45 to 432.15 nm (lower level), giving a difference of -1.4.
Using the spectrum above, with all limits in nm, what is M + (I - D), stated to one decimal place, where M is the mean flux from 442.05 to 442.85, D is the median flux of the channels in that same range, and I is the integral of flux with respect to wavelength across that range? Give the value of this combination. 7.4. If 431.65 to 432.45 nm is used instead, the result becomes 6.4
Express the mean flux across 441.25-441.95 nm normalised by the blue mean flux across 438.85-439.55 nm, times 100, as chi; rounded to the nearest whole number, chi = 108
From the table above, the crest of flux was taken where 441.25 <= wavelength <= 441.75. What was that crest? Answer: 11.66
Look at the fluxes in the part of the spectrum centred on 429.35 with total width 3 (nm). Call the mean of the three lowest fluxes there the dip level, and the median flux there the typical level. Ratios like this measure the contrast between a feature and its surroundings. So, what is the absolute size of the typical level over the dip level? 1.32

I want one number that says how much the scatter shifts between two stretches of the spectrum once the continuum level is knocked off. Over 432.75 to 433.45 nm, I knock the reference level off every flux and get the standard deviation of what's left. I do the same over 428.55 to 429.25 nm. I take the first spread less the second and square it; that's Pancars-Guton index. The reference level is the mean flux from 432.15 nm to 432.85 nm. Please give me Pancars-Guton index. 0.00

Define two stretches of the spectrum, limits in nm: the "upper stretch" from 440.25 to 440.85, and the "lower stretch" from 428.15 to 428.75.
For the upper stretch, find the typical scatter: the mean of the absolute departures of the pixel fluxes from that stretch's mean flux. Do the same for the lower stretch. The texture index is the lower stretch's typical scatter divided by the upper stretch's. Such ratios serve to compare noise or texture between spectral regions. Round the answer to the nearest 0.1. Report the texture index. 1.3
